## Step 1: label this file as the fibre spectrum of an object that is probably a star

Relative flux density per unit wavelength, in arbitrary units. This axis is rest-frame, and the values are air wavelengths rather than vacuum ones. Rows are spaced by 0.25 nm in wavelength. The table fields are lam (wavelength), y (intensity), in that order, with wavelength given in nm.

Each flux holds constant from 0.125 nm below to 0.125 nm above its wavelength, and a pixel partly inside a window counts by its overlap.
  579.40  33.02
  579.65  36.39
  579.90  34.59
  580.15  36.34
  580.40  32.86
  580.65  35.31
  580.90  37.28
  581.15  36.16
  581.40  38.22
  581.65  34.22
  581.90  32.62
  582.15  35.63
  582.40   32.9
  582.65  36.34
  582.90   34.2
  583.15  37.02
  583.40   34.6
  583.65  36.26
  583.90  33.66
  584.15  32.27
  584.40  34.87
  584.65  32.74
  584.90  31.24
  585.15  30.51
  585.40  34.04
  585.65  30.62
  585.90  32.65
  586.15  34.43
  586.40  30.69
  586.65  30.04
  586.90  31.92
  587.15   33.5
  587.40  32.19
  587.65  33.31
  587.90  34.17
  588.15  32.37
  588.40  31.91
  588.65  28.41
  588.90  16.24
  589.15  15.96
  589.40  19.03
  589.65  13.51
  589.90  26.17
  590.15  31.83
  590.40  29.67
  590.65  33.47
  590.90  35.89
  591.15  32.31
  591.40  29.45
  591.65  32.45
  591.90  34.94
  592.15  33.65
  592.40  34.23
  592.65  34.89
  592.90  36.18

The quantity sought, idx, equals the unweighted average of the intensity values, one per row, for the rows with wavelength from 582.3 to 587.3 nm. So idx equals 33.2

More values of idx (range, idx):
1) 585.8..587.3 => 32.2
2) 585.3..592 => 29.7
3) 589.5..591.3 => 29.0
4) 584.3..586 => 32.4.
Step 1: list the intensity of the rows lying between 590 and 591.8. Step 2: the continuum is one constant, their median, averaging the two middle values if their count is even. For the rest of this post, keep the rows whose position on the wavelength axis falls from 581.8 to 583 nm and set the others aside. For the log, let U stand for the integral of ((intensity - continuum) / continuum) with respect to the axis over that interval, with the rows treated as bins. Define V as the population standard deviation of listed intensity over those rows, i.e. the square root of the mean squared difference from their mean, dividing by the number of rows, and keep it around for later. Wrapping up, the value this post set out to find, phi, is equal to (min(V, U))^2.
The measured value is 0.006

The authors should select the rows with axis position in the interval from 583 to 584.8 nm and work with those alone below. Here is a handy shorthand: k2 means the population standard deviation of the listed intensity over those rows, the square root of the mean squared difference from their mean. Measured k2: 1.62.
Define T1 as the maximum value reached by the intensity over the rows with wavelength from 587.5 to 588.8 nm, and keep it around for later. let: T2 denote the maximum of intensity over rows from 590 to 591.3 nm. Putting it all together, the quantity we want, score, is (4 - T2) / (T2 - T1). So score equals -19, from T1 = 34.17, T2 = 35.89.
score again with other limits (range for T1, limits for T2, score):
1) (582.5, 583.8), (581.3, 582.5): -29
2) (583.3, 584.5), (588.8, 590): 2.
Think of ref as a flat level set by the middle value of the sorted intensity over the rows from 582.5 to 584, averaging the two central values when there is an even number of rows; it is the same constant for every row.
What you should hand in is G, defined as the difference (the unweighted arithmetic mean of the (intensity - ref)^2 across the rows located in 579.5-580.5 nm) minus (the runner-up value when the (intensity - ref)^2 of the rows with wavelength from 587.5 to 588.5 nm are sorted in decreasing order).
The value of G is -7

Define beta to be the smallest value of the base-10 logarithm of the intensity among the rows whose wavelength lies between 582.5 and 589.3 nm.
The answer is 1.20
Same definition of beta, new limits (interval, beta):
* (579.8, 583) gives 1.51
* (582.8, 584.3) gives 1.51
